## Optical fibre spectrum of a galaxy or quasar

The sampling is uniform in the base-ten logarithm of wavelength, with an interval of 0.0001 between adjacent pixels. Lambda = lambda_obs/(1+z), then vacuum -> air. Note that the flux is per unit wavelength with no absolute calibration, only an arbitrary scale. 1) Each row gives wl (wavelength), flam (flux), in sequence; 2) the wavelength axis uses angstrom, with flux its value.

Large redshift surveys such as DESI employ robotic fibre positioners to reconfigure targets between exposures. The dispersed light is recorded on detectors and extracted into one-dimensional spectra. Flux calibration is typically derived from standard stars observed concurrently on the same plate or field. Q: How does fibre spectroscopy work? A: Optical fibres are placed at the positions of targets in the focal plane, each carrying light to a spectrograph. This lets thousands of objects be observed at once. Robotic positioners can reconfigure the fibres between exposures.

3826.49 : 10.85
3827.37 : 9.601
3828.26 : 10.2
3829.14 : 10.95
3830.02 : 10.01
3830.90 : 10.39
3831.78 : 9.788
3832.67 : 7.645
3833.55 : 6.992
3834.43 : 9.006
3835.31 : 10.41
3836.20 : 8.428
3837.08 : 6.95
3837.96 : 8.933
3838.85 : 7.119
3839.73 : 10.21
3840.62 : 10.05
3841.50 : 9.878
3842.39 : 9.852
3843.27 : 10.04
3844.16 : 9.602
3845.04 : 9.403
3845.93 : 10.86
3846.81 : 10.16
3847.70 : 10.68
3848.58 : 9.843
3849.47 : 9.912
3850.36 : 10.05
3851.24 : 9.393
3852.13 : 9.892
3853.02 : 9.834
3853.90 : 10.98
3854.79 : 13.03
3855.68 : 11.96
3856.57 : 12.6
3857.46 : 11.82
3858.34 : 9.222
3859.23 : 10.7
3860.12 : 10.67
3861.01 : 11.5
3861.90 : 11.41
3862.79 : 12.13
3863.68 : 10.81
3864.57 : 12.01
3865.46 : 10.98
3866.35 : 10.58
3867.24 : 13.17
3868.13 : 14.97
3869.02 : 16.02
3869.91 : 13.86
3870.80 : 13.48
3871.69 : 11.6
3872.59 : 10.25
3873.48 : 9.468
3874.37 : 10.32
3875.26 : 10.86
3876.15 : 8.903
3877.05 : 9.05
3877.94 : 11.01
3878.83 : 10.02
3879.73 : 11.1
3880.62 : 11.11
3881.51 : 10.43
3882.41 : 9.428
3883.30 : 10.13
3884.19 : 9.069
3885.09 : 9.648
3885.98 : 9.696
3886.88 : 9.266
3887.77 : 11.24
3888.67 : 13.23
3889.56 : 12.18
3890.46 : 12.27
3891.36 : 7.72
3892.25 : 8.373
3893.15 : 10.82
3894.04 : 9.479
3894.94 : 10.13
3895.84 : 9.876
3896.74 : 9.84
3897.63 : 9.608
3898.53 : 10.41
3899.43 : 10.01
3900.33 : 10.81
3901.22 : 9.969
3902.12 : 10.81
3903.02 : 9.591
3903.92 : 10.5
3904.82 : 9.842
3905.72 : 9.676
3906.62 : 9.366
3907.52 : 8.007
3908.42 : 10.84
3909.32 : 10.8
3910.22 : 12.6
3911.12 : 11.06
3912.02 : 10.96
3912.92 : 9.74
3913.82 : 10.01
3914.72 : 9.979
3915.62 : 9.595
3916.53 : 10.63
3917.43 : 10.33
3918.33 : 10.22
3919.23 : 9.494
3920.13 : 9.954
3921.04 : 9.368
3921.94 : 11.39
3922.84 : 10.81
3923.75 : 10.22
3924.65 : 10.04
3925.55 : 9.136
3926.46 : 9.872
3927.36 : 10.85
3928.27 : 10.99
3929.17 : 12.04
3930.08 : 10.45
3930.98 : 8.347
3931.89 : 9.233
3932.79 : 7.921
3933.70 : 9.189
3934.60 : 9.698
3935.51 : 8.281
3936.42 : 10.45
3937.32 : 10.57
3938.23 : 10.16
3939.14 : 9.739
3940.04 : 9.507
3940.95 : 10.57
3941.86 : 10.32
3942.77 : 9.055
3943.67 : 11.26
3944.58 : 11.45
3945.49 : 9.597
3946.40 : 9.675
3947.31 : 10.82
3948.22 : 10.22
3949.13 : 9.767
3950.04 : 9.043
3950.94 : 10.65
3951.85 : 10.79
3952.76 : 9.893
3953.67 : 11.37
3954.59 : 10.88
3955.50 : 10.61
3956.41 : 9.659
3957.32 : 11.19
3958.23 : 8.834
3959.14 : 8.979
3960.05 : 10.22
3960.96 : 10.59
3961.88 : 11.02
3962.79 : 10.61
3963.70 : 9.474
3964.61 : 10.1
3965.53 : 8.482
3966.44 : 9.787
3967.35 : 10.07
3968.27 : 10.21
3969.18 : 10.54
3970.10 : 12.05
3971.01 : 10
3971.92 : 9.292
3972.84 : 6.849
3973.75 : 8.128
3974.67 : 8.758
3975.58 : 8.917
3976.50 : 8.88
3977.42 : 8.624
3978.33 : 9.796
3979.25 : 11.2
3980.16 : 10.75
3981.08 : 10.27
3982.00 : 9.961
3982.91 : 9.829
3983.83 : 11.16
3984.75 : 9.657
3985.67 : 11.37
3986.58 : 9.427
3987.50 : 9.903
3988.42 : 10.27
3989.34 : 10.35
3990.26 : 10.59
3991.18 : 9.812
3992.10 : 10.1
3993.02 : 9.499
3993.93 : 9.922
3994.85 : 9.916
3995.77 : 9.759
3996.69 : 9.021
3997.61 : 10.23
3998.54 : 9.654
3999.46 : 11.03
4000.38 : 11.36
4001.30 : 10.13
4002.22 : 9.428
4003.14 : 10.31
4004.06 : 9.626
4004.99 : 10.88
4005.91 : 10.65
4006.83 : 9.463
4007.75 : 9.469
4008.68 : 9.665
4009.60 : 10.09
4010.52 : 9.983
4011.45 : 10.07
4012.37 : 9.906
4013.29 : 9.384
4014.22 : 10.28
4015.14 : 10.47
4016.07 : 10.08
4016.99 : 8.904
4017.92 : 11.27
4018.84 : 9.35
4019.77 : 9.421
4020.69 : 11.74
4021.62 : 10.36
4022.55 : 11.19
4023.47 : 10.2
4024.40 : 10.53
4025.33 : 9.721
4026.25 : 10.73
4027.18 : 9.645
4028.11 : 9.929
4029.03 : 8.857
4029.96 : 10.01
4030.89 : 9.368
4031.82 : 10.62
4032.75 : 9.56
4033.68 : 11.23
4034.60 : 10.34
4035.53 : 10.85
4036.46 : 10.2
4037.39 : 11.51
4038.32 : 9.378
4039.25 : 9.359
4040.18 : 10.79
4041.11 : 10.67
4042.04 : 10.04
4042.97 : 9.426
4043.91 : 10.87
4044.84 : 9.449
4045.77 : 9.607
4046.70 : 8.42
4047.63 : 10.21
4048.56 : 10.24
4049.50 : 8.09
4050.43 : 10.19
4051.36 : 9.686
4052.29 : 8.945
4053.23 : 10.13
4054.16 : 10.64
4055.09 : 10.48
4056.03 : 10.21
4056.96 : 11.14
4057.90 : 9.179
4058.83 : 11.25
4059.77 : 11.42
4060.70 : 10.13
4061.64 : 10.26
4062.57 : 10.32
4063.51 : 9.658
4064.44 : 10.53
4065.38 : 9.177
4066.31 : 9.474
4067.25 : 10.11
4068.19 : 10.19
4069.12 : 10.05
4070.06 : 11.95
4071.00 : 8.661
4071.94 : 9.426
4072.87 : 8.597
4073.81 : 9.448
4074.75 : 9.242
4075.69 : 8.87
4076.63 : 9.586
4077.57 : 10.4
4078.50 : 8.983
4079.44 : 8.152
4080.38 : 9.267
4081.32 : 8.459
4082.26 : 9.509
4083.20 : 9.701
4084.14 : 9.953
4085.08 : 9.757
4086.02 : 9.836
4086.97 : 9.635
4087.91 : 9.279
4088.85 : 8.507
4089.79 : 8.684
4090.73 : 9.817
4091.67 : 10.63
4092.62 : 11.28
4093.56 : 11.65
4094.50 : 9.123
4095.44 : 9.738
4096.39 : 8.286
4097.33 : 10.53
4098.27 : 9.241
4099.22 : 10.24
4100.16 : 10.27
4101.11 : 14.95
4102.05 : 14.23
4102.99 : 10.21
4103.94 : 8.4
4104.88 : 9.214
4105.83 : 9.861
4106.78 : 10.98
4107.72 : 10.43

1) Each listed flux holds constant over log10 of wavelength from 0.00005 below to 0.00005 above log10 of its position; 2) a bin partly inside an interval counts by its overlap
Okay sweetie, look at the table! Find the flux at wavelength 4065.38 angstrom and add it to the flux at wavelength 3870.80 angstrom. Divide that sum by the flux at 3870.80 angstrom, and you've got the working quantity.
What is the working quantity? 1.68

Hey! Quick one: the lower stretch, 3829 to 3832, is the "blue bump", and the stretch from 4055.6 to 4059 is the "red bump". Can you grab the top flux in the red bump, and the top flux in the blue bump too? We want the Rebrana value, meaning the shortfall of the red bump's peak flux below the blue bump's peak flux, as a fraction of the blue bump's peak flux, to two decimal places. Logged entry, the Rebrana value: -0.03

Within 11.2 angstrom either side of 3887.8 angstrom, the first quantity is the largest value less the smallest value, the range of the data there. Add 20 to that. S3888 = 25.5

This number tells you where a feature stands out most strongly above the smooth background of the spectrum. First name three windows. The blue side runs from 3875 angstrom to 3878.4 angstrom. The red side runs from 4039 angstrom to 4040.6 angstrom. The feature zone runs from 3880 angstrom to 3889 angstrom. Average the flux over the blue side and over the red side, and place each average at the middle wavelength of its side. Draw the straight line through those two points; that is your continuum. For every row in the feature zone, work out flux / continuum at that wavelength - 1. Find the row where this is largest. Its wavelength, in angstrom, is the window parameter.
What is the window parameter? 3888.67 angstrom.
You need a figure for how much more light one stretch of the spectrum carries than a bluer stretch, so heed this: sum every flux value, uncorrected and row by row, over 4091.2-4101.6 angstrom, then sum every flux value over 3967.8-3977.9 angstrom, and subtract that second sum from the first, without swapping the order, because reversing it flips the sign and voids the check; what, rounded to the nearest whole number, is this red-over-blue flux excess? 14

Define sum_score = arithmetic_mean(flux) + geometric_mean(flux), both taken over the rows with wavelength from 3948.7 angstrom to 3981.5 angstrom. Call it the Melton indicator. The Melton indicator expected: 19.7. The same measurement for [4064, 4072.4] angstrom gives 19.9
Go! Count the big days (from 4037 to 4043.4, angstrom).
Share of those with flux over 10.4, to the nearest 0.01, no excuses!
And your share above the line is 0.43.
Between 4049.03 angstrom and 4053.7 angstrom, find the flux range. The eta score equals 2.1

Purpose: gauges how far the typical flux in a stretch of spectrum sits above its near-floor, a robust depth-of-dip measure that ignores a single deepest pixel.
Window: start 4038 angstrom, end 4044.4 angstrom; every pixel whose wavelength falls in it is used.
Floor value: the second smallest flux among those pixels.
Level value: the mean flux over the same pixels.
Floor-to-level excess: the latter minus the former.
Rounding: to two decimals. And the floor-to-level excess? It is 0.70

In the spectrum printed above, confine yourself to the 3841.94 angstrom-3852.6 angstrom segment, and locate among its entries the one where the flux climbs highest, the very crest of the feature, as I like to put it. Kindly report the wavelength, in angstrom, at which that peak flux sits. 3845.93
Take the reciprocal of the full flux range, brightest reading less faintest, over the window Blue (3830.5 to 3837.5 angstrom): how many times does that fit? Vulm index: 0.29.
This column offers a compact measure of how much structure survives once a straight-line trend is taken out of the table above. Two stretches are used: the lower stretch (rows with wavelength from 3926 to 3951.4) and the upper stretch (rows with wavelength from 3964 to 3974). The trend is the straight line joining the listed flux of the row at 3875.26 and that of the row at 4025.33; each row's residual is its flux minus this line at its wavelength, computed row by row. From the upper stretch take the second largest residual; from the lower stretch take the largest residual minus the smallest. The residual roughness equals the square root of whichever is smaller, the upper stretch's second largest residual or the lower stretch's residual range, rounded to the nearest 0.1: 0.6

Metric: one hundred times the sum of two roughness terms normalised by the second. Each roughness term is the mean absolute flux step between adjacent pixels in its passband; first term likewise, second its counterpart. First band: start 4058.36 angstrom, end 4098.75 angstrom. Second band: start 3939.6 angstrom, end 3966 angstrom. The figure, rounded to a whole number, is 189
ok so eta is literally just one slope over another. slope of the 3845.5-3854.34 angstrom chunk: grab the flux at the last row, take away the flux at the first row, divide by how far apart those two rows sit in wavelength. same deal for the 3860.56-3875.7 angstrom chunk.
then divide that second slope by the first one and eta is -3.0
